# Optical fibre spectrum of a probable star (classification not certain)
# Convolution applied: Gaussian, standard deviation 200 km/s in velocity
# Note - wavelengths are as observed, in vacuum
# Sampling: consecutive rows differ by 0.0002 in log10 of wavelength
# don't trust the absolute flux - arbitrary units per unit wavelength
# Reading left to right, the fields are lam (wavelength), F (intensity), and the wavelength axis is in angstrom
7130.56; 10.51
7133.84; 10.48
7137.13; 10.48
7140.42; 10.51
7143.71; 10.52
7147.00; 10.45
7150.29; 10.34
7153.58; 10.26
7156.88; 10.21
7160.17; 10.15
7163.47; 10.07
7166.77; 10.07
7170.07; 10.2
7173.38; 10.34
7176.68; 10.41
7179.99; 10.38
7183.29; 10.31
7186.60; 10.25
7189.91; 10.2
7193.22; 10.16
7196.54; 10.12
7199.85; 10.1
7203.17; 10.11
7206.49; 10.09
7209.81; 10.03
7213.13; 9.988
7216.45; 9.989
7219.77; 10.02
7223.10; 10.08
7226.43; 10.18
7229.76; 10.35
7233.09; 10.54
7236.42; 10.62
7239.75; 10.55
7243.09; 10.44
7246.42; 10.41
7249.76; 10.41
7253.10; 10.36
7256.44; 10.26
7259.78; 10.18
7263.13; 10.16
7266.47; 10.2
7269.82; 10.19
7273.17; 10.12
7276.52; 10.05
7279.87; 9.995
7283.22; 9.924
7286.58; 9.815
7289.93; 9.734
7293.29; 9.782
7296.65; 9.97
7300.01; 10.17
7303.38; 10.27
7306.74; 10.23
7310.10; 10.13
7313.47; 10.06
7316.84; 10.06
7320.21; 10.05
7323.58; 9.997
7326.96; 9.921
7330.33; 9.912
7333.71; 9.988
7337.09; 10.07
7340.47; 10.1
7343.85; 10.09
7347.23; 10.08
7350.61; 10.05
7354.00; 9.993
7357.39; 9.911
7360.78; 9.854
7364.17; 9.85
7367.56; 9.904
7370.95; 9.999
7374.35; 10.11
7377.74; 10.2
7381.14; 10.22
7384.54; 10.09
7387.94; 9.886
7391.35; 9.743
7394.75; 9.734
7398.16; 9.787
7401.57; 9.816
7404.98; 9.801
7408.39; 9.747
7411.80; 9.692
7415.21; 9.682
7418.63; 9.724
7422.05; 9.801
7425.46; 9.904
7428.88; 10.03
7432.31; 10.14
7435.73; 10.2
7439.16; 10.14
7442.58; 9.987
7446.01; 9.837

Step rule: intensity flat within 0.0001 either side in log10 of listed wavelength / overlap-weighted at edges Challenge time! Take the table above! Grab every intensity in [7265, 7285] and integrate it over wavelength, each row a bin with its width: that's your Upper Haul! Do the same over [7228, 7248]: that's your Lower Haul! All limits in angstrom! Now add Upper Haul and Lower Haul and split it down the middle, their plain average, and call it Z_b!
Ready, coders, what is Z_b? 206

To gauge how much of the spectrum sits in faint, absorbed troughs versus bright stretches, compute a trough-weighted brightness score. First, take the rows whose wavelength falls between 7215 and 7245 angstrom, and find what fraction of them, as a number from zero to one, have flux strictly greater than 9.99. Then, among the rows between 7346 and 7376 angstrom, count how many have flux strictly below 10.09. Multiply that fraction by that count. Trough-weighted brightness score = 7.1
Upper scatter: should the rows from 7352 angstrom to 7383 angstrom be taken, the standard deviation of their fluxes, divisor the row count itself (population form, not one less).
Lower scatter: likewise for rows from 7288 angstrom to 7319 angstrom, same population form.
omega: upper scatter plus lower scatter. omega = 0.310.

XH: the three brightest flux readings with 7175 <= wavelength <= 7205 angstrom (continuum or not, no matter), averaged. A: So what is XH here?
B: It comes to 10.4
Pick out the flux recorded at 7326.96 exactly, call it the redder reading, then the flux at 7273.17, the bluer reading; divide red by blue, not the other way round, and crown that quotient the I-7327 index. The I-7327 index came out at 0.980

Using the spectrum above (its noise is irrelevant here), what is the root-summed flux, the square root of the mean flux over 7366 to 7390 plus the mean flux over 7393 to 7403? 4.45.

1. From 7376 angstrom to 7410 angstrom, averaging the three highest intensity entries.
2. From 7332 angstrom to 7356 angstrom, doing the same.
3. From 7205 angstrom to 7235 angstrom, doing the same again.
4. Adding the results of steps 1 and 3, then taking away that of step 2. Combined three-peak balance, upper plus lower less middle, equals 10.4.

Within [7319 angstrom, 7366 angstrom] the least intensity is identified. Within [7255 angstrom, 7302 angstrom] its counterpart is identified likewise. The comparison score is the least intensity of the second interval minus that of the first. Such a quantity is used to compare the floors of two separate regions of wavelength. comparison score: -0.12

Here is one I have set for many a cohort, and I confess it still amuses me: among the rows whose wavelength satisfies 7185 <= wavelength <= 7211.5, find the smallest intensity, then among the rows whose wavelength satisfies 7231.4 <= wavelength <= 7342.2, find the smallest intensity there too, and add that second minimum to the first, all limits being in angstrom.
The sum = 19.8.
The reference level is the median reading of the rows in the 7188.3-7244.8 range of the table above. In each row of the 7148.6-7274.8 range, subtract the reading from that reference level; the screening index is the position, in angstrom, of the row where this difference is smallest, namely 7236.42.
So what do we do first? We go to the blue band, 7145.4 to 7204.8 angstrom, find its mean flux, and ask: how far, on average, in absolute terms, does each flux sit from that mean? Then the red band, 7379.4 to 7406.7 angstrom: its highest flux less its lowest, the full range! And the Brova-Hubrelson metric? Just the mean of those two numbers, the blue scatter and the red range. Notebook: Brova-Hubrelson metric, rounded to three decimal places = 0.293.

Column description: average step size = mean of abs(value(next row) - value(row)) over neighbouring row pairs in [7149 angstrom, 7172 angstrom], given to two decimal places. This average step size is 0.07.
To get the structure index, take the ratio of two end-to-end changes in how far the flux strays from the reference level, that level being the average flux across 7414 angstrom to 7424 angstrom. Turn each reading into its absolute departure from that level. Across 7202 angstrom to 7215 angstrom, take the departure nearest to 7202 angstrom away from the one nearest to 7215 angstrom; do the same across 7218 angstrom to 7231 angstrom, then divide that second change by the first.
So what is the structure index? -2.7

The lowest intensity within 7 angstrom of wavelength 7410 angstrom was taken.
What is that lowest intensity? 9.682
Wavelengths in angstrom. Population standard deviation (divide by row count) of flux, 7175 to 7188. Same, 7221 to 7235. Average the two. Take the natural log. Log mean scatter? -2.1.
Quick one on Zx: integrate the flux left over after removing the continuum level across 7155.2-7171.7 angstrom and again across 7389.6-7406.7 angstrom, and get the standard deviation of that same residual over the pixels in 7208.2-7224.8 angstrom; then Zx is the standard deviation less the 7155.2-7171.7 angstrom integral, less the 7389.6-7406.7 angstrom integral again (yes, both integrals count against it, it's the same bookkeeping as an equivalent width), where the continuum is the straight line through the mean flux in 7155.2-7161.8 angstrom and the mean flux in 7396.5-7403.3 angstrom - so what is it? 1.0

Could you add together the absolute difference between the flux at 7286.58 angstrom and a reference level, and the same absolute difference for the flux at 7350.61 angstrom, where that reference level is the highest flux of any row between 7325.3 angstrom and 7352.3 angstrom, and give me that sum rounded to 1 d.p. 0.3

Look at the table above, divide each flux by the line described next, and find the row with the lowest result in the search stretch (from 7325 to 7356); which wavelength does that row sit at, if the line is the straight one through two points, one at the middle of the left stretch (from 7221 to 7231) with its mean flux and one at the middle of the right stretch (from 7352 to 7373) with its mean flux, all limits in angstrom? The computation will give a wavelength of 7330.33 angstrom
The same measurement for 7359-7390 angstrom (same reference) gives 7360.78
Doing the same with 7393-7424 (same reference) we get 7415.21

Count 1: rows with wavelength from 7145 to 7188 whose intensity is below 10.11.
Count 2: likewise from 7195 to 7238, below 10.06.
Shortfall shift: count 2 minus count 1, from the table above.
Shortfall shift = 2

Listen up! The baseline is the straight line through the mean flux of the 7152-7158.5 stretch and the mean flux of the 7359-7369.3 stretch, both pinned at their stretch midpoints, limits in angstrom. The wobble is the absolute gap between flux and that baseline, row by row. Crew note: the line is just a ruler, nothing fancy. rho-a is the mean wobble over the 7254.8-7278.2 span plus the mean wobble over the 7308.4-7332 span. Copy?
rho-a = 0.21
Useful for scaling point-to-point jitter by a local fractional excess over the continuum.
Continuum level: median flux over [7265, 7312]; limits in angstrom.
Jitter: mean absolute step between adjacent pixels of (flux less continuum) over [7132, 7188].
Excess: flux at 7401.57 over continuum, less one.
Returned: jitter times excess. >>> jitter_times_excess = -0.0017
